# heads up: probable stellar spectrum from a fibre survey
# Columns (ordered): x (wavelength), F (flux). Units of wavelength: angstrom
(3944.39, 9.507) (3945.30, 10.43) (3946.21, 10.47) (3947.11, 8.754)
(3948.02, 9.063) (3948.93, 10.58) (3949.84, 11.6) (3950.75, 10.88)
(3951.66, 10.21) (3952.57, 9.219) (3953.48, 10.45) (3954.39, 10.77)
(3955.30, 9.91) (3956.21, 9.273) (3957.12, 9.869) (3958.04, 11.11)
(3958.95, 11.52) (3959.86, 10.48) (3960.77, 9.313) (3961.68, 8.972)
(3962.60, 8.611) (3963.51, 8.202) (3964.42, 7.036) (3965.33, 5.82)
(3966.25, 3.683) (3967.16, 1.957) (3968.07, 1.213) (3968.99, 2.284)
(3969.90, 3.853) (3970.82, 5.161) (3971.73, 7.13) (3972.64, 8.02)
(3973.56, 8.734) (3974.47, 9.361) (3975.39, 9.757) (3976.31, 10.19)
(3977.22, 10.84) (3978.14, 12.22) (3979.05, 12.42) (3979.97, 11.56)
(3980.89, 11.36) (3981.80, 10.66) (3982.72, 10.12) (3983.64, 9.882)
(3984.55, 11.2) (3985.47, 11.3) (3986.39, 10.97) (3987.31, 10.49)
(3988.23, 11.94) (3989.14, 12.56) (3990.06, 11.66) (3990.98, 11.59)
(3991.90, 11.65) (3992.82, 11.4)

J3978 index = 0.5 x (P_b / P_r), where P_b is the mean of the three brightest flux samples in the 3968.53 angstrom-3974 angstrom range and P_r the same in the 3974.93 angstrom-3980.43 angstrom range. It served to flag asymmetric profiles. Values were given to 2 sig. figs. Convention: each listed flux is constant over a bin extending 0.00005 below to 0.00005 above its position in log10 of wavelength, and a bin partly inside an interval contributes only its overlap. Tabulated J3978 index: 0.33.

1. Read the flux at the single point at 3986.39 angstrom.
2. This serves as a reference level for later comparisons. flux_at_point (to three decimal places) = 10.970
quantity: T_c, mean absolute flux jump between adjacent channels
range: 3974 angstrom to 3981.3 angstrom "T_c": 0.59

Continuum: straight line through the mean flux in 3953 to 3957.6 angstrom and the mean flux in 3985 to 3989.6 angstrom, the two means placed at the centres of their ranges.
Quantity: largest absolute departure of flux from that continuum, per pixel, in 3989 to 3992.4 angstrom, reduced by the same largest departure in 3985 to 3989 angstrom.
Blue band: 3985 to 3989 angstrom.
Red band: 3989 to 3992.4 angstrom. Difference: 0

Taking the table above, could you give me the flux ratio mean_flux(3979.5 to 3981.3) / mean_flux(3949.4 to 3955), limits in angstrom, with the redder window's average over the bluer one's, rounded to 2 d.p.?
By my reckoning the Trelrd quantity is 1.09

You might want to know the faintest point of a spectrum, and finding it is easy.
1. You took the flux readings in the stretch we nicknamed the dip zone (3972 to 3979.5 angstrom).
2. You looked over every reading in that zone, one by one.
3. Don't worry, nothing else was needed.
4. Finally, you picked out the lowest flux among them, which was 8.02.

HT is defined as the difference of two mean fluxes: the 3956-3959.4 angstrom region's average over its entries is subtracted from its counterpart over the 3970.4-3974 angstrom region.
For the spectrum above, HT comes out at -3.2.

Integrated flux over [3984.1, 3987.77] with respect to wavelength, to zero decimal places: 40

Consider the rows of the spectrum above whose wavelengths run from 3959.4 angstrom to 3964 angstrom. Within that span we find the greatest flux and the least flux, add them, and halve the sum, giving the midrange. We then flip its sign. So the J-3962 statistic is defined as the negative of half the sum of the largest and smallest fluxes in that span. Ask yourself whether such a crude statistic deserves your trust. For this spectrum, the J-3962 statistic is -9.3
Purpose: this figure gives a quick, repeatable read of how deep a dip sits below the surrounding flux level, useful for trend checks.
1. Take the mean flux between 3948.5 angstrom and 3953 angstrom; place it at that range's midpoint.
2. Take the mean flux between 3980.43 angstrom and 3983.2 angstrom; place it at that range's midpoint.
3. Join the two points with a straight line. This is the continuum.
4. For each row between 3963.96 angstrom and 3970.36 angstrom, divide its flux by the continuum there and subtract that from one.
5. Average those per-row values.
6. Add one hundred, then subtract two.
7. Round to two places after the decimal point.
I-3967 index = 98.65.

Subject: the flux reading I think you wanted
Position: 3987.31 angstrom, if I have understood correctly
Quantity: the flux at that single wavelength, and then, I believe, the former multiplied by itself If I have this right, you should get 110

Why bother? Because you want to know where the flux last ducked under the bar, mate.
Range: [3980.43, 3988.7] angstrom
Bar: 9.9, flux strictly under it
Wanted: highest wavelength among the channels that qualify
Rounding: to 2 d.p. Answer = 3983.64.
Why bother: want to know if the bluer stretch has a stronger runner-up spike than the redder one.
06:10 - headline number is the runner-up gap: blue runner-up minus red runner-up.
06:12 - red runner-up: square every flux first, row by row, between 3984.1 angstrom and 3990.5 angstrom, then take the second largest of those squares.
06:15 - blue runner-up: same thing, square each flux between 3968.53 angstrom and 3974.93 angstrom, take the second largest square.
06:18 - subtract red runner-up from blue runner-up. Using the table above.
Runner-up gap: -66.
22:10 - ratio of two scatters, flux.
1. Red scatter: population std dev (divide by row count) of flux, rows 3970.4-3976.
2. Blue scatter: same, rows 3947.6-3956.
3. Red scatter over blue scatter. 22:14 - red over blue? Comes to 2.0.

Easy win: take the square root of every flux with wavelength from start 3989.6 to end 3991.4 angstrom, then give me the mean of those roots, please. 3.41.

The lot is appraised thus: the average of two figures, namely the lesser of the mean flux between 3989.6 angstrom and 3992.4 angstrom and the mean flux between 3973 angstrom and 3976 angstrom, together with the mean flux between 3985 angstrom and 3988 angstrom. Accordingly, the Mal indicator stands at 10.1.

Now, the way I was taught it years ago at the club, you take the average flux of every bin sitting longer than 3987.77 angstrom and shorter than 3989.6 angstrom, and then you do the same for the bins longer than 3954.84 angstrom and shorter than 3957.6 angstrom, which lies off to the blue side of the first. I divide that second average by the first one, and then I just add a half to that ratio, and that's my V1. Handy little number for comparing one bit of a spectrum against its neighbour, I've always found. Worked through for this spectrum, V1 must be 1.29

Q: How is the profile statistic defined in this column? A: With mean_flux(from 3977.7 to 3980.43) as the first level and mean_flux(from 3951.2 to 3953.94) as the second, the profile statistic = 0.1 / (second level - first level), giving -0.05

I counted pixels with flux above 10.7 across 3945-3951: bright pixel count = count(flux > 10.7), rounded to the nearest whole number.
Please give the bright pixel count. 2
